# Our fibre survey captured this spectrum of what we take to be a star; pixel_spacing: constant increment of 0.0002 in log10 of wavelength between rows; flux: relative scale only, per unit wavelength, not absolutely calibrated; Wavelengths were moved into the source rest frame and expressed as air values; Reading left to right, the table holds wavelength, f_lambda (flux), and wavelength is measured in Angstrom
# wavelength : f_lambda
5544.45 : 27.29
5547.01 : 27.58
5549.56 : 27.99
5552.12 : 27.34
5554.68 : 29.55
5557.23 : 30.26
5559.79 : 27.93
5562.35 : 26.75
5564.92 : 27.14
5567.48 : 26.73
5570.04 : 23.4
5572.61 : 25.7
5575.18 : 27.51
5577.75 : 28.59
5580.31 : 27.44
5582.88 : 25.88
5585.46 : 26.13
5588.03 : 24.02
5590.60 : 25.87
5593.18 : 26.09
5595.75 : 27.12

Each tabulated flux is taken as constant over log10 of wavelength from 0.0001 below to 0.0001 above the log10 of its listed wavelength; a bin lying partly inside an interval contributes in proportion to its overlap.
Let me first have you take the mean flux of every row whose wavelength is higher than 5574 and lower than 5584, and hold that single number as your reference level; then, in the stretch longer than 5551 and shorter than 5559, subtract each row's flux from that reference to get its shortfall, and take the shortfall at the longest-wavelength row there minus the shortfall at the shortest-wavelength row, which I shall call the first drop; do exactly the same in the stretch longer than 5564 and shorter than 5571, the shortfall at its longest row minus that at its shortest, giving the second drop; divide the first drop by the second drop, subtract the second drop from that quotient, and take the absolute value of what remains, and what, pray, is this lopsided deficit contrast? 4.5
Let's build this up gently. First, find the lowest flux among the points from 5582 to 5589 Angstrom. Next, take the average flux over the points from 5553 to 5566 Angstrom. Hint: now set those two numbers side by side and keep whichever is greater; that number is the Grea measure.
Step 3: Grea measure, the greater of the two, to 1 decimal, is 28.3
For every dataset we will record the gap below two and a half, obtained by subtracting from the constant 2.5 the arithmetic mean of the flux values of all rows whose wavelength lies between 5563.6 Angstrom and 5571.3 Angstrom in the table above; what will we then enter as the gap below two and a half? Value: -23.3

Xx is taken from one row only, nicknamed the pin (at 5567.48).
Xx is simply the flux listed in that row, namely 26.73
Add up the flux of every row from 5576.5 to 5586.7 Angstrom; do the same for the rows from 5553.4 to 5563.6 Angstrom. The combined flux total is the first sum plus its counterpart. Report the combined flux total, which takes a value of 223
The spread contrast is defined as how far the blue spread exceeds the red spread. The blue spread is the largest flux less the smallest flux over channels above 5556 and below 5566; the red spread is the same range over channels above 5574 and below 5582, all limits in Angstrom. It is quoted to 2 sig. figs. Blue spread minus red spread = 2.4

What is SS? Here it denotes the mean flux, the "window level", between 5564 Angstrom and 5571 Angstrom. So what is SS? 25.8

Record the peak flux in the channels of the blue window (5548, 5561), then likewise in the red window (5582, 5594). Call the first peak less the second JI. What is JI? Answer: 4.1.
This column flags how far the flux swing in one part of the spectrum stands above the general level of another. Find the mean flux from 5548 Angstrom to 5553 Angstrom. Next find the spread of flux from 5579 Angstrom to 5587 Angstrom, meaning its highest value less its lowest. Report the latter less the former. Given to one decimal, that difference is -26.1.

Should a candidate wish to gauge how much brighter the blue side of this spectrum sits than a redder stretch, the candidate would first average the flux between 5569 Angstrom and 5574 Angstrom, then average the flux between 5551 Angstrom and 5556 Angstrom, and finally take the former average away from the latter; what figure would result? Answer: 3.9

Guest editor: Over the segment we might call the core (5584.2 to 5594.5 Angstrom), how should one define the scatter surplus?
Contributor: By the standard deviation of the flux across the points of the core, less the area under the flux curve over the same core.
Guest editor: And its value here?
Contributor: -262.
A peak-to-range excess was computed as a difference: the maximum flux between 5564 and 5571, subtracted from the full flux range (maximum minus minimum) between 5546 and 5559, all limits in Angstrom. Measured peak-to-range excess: -24.2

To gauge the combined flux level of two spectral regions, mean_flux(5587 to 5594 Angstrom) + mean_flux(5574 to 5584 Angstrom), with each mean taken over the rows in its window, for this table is 52.7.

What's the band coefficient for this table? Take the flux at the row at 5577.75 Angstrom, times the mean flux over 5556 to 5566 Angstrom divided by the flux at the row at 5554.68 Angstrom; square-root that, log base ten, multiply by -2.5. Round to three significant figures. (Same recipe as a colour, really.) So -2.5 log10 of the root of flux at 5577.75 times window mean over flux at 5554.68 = -1.79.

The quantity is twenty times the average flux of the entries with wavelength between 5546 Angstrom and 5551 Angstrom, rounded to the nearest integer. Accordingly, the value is 556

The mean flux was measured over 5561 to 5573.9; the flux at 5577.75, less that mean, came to 2.6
